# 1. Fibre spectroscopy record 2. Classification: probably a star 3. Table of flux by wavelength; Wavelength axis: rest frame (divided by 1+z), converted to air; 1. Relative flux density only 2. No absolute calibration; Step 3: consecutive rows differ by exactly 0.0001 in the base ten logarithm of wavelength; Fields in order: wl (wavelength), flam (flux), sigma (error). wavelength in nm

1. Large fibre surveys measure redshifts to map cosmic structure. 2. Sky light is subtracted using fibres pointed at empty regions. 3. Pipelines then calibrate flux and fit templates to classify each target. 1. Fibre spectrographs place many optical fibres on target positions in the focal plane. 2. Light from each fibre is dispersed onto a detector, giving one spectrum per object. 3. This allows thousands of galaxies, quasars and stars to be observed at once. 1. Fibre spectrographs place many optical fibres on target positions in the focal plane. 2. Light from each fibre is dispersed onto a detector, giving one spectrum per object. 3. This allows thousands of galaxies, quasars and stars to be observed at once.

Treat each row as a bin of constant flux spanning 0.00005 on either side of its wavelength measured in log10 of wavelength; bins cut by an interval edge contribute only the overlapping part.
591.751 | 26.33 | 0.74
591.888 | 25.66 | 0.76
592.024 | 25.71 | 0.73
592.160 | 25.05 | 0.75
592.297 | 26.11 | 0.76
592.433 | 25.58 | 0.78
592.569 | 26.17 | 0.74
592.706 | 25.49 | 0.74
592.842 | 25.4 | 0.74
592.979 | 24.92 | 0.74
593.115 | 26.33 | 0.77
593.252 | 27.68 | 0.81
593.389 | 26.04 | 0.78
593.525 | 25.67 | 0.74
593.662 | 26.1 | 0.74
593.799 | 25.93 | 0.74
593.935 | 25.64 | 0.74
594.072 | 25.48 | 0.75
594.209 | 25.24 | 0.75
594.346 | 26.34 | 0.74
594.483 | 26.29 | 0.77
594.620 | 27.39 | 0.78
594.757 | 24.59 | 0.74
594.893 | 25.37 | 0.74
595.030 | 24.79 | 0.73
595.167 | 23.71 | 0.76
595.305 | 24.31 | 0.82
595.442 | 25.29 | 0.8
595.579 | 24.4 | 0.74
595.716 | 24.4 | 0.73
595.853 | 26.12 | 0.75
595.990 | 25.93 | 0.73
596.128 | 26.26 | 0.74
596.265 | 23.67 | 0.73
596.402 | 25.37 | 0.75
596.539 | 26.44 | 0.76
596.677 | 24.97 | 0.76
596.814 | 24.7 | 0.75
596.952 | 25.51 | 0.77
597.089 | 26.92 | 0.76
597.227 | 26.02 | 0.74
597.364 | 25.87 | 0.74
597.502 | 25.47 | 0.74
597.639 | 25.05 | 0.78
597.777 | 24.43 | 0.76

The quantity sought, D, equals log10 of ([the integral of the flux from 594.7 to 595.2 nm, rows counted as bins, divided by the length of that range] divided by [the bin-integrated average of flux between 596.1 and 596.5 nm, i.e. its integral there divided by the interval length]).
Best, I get -0.007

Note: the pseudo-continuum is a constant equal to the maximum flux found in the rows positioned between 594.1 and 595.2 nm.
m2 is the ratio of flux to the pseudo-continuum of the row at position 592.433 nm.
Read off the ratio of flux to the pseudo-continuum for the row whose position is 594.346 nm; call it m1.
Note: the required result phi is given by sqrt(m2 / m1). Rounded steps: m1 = 0.96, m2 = 0.93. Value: 0.99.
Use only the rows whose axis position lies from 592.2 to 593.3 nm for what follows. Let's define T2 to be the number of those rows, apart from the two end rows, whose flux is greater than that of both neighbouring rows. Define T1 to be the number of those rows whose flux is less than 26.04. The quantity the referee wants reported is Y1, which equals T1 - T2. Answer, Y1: 3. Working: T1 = 4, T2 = 1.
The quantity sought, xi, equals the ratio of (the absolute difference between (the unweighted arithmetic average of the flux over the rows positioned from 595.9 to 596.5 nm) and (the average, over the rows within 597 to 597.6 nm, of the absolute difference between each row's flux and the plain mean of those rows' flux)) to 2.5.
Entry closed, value 10.0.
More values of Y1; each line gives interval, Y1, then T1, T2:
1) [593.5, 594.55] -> 3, 5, 2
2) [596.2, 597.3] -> 4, 6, 2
